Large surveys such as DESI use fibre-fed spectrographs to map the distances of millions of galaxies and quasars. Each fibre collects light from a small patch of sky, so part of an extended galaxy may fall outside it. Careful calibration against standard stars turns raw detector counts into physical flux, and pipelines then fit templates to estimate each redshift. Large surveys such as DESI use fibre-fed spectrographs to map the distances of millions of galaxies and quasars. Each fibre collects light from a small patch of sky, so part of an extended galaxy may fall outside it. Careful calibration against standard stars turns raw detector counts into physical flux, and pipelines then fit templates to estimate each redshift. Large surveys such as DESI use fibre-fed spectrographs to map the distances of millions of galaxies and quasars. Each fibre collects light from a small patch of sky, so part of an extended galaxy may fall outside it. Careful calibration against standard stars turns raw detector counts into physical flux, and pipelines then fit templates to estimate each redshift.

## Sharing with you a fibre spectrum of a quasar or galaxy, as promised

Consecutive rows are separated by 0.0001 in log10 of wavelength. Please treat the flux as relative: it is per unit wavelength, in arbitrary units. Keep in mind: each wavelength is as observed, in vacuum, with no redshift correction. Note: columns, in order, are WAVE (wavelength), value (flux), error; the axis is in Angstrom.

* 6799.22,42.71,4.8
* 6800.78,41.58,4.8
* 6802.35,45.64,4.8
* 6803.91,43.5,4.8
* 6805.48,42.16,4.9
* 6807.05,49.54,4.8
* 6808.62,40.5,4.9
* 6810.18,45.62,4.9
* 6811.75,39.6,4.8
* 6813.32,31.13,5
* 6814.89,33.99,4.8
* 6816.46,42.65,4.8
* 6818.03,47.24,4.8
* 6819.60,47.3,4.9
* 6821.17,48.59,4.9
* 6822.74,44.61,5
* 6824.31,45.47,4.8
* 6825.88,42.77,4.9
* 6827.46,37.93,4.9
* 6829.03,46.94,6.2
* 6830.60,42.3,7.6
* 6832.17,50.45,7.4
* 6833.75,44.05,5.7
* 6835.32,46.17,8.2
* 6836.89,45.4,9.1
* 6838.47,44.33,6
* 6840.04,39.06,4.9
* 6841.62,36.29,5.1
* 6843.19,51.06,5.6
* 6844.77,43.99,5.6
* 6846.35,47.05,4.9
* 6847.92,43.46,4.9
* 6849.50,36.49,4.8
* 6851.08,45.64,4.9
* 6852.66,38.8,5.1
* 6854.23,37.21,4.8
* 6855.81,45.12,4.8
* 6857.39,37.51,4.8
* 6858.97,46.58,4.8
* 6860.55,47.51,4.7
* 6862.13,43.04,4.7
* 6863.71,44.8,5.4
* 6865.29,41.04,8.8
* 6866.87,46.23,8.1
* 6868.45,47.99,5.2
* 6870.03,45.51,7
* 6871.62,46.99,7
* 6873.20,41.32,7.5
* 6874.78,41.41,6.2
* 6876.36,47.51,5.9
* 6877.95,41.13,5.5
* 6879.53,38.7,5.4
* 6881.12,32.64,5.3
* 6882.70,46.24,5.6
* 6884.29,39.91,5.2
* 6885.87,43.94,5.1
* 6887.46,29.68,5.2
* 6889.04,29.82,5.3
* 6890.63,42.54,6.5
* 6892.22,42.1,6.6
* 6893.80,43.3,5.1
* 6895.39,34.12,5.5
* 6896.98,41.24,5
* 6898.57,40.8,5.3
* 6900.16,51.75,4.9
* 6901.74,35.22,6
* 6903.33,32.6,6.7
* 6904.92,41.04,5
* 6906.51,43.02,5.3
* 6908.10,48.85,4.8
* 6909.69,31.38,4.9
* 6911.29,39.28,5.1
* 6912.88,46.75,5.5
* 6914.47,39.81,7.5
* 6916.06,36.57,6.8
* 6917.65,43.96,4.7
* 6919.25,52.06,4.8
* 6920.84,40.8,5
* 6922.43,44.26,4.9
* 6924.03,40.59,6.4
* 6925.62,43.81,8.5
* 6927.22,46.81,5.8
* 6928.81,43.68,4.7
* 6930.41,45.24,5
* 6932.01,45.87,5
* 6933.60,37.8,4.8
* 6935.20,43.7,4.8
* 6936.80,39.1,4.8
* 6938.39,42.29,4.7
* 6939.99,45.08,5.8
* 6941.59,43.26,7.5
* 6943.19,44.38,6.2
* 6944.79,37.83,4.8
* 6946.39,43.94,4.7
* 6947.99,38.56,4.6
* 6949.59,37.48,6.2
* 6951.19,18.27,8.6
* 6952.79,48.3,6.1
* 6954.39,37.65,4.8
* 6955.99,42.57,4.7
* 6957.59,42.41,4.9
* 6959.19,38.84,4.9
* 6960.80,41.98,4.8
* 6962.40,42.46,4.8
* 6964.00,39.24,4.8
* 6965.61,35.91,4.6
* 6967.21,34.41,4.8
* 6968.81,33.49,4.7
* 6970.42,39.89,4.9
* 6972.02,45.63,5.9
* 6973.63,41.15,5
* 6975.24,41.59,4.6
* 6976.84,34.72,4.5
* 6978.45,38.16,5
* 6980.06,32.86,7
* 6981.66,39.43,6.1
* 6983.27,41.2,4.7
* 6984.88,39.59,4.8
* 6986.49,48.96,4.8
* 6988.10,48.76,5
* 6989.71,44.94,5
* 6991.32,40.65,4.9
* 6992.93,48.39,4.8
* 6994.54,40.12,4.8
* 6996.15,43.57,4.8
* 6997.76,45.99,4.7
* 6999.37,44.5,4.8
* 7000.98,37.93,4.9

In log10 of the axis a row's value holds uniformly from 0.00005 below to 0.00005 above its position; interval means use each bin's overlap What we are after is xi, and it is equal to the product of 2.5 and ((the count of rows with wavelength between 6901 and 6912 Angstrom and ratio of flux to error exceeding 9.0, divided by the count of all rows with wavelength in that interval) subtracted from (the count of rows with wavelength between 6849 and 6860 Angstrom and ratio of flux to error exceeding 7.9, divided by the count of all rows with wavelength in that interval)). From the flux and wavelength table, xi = 0.7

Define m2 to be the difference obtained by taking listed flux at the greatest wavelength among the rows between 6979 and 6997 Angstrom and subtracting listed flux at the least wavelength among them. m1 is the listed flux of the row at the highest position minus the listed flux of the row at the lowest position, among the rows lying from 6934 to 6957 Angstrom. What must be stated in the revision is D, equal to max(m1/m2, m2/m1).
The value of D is -0.11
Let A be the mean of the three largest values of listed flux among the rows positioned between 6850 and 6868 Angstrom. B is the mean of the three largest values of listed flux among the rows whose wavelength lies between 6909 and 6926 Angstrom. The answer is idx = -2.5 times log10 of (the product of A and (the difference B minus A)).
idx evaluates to -4.1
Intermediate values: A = 46.8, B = 47.7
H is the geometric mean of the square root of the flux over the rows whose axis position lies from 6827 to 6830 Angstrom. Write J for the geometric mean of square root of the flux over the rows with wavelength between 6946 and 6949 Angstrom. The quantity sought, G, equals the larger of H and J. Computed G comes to 6.50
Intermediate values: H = 6.50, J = 6.42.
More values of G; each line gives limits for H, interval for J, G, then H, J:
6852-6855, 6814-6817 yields 6.17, 6.16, 6.17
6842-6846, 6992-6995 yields 6.88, 6.88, 6.64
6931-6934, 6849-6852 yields 6.45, 6.45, 6.39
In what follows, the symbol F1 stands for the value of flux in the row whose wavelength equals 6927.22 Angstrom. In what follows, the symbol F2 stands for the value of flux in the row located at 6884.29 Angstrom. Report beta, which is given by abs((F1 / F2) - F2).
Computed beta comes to 38.7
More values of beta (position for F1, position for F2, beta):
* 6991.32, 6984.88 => 38.6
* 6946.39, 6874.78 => 40.3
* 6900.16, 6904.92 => 39.8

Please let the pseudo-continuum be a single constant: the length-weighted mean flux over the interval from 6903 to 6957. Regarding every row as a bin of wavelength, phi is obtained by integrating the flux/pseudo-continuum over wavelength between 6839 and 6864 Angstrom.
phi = 25.8 Angstrom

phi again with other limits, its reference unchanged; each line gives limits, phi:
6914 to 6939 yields 25.9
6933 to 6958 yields 24.2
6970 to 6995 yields 25.1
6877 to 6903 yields 24.8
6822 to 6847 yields 26.7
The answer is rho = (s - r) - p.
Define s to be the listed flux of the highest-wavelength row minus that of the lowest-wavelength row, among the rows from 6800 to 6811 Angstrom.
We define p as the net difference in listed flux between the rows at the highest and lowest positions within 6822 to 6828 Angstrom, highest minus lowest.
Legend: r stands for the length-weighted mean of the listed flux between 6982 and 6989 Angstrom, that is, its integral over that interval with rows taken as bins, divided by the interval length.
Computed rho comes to -34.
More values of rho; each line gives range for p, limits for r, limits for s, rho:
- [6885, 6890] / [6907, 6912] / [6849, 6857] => -17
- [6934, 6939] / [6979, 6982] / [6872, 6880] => -37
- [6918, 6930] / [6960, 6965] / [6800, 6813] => -35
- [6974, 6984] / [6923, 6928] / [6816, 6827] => -43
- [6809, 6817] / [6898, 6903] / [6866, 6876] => -44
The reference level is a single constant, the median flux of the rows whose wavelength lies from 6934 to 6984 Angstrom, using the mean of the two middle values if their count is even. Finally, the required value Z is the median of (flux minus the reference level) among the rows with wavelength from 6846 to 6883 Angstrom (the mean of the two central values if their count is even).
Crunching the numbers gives 4.2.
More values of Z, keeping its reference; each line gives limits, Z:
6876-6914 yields 1.2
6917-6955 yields 3.8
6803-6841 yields 4.3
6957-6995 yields 0.5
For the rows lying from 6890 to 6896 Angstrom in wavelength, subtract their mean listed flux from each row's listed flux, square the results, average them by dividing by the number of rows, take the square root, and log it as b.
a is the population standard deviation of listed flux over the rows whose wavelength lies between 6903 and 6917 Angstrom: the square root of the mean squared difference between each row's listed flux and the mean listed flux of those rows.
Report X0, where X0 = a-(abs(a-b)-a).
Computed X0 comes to 9.2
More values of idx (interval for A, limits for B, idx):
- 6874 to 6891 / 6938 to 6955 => -0.1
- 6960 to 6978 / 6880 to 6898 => -4.2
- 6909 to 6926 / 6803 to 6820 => -3.0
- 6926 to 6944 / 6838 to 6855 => -4.9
